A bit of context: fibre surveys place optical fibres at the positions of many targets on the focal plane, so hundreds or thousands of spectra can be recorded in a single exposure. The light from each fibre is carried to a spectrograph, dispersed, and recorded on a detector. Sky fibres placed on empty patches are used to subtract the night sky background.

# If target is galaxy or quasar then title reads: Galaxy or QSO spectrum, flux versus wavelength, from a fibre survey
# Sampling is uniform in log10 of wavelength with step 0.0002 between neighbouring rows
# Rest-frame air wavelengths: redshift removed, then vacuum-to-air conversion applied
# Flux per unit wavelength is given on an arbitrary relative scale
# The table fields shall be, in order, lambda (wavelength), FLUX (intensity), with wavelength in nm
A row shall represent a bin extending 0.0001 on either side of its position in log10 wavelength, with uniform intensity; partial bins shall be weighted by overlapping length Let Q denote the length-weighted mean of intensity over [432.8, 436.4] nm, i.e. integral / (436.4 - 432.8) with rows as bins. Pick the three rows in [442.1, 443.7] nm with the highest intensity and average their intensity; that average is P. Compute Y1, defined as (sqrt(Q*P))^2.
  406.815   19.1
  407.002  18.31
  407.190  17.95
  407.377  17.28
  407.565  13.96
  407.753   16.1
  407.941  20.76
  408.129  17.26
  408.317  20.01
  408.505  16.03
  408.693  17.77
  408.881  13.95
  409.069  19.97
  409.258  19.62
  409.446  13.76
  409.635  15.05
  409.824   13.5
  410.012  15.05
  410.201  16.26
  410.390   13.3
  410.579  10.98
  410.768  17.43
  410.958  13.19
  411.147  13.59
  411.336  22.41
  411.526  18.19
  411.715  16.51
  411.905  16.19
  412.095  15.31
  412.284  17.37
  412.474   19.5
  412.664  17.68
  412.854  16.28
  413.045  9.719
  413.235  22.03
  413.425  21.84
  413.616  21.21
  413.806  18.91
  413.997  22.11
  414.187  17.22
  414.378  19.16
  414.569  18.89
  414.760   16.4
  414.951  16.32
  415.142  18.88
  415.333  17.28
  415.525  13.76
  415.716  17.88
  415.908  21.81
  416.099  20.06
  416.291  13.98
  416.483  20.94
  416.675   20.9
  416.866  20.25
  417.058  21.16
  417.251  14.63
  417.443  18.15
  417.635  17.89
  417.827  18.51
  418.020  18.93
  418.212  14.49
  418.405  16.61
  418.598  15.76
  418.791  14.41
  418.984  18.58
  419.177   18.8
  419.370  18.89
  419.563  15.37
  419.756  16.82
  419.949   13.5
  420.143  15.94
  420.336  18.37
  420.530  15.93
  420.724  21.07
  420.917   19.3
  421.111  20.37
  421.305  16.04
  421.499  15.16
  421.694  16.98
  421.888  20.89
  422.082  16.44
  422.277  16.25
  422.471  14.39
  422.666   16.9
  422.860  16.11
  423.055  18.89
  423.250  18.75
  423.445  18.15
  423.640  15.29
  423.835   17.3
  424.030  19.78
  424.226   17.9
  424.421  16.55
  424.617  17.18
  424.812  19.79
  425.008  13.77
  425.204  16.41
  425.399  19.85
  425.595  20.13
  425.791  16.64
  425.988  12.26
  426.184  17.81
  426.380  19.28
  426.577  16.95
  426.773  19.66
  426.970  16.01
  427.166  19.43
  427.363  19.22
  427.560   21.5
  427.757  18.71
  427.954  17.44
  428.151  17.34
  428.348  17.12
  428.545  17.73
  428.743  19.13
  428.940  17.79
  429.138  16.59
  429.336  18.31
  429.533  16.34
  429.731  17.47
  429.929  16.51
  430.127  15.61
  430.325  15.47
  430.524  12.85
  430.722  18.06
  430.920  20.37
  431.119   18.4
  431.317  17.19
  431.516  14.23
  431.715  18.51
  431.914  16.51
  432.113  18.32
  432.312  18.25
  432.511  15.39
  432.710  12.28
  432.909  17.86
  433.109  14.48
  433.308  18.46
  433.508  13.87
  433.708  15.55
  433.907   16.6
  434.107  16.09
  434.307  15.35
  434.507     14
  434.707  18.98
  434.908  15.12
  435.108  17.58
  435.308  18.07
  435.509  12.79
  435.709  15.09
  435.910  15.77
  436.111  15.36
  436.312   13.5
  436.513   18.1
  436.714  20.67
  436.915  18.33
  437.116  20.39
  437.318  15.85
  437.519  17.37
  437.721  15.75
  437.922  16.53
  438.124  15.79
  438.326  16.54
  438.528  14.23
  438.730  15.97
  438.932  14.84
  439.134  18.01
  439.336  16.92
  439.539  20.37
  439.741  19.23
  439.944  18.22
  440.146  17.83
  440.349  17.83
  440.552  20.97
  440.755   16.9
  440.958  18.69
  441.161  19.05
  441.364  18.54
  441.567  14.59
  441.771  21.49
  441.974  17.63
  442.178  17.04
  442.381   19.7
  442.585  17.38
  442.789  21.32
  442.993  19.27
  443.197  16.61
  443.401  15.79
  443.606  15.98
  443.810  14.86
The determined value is 318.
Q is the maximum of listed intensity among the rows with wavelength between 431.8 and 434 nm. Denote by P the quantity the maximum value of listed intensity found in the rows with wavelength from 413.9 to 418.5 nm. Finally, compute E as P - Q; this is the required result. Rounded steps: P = 22.11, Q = 18.46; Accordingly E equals 4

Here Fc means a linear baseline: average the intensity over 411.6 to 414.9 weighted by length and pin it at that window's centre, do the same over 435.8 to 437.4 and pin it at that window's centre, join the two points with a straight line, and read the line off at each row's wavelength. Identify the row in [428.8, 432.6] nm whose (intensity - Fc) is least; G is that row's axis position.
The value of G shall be 430.524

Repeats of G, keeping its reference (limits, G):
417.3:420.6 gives 419.949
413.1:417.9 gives 415.525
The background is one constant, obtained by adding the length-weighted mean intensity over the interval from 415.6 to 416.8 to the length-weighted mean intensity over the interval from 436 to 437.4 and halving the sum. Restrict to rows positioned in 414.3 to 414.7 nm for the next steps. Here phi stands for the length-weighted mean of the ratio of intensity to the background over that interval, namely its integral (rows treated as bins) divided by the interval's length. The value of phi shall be 1.02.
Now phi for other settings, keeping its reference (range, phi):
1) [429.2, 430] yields 0.94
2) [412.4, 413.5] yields 0.97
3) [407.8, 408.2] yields 1.02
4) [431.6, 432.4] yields 0.97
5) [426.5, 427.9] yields 1.02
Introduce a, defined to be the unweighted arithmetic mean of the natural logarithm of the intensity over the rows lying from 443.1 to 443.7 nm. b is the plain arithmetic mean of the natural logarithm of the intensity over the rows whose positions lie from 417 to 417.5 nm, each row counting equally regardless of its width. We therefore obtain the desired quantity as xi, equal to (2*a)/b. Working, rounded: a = 2.78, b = 2.88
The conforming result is 1.93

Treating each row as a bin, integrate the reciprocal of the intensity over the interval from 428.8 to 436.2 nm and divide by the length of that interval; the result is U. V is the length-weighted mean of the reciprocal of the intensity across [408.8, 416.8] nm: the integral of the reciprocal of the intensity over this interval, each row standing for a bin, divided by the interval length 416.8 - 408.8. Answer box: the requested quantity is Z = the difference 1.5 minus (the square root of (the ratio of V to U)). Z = 0.51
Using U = 0.0619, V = 0.060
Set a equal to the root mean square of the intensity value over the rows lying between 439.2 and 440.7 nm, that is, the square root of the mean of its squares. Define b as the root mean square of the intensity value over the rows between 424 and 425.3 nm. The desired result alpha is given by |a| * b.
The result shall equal 328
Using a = 18.8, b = 17.4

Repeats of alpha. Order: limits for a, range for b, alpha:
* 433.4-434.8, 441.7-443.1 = 304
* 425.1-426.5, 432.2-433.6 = 282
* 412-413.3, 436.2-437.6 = 308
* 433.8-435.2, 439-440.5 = 300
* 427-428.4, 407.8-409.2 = 339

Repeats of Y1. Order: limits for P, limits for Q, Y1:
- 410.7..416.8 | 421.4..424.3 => 383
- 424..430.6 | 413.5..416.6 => 378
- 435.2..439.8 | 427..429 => 378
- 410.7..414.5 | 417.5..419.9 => 378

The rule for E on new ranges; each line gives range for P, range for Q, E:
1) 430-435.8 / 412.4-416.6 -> -2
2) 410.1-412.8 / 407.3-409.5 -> 2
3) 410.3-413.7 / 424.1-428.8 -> 1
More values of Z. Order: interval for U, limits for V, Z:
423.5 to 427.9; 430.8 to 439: 0.46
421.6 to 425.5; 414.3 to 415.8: 0.50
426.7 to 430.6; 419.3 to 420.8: 0.48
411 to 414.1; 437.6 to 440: 0.49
